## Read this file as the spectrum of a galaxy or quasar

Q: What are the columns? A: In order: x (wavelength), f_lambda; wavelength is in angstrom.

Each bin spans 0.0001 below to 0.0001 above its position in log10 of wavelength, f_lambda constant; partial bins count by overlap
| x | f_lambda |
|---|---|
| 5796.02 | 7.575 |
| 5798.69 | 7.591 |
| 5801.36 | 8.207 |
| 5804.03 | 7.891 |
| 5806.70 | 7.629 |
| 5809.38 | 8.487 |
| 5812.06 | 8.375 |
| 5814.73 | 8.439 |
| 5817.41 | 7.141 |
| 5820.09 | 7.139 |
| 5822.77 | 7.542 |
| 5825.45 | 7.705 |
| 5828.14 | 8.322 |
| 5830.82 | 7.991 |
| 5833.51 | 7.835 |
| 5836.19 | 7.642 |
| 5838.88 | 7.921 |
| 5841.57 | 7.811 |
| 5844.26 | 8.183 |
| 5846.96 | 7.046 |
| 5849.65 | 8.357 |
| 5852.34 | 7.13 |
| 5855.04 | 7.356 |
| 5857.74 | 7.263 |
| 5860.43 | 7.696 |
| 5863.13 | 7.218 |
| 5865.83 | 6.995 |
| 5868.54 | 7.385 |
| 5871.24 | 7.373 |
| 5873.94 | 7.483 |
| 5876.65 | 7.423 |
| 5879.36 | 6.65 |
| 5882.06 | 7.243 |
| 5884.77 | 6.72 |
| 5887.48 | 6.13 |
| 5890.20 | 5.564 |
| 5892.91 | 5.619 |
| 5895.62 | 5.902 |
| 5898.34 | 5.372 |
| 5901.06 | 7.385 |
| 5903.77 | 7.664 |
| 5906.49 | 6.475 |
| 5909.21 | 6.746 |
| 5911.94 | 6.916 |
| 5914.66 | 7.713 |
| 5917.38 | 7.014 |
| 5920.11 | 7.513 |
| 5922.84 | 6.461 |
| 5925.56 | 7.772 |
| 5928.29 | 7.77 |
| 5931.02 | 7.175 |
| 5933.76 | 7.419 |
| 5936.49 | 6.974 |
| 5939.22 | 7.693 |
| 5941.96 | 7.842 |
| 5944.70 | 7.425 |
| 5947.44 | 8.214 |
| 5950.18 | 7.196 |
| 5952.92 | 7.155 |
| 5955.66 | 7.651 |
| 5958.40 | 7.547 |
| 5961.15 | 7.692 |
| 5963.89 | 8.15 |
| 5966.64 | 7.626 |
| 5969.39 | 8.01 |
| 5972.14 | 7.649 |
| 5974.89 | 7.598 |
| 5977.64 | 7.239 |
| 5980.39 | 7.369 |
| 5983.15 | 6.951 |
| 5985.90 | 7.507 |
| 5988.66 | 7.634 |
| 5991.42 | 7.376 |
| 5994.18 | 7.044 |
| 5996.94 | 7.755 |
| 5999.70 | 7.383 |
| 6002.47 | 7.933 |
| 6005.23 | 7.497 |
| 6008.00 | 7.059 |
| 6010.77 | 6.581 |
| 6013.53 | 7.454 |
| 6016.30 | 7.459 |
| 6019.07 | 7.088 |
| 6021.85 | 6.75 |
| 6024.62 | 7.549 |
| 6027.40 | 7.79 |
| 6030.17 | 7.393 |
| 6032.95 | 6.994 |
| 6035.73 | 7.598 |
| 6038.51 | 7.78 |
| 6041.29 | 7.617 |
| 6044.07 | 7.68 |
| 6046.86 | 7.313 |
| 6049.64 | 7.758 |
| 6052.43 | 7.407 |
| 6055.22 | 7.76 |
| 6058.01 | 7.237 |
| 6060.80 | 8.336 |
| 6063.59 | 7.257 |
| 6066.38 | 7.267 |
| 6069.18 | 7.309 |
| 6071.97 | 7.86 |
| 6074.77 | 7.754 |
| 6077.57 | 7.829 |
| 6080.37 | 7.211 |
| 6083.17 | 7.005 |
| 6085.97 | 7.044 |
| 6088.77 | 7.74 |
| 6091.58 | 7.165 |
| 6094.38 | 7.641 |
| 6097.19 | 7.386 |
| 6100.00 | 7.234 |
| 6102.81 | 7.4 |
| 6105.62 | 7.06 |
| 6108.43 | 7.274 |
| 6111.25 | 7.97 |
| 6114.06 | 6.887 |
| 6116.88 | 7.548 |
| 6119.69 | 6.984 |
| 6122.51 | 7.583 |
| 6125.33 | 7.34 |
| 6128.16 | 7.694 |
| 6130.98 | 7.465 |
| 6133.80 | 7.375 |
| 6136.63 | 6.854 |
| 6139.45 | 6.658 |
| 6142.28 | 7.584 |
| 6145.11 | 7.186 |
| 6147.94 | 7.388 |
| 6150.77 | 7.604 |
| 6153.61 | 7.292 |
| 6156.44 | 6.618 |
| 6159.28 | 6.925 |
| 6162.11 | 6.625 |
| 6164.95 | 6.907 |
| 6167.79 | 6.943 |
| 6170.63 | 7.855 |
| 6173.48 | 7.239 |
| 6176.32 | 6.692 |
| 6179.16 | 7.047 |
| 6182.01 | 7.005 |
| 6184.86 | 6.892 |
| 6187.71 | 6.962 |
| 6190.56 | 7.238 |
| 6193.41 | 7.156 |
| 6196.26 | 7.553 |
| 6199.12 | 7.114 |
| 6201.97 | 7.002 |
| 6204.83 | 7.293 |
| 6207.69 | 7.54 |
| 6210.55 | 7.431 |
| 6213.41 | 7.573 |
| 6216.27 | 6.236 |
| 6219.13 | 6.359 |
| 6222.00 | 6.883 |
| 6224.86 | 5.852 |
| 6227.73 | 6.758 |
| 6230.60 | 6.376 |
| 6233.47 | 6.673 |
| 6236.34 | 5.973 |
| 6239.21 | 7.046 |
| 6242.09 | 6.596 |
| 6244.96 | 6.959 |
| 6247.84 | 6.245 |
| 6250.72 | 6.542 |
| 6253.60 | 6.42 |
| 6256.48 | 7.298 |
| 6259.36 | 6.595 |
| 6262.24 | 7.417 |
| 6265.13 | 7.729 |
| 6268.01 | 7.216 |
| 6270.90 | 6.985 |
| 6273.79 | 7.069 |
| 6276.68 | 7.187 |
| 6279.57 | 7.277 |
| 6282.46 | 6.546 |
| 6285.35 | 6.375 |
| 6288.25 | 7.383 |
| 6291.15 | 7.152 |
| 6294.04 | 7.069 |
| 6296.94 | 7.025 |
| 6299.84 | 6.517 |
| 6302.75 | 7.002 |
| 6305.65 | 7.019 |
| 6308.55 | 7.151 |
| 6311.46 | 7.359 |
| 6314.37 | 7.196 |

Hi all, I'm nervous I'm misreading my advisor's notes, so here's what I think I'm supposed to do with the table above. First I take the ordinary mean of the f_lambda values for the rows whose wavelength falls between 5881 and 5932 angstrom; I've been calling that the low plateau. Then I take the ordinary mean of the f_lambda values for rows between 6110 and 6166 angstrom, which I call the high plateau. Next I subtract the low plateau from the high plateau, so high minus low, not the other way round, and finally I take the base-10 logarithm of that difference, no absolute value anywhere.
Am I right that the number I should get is -0.37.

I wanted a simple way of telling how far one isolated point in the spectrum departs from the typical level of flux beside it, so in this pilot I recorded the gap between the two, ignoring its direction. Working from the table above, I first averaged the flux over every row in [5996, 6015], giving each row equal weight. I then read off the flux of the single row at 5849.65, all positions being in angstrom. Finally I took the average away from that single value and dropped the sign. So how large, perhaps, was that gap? 1.0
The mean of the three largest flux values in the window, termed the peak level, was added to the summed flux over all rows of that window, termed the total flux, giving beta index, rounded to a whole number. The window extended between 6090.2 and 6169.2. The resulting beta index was 210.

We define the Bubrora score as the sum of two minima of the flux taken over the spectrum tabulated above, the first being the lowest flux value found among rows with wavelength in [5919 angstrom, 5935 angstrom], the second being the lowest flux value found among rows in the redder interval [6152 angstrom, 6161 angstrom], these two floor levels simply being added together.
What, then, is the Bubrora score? 13.1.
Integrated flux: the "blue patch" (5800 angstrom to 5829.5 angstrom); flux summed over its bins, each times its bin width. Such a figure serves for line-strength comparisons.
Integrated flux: 233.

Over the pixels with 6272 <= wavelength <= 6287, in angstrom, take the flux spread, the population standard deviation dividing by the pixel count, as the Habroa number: 0.36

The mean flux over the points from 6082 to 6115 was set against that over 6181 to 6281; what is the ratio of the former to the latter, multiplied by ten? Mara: 10.6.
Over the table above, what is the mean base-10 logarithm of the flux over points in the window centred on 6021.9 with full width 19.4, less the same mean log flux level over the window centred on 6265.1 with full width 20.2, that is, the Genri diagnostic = 0.010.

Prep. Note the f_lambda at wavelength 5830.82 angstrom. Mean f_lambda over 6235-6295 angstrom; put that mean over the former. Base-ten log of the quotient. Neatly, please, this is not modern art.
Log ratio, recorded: -0.06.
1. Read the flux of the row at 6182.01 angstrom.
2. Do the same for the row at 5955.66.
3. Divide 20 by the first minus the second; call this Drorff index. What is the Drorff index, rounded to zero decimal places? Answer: -31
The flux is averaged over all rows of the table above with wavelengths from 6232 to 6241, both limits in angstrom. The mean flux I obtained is 6.56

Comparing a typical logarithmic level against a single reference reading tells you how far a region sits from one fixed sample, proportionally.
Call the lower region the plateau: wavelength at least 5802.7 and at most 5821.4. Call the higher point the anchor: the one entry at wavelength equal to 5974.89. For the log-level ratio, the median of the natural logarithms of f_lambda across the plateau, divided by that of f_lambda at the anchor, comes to 1.02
